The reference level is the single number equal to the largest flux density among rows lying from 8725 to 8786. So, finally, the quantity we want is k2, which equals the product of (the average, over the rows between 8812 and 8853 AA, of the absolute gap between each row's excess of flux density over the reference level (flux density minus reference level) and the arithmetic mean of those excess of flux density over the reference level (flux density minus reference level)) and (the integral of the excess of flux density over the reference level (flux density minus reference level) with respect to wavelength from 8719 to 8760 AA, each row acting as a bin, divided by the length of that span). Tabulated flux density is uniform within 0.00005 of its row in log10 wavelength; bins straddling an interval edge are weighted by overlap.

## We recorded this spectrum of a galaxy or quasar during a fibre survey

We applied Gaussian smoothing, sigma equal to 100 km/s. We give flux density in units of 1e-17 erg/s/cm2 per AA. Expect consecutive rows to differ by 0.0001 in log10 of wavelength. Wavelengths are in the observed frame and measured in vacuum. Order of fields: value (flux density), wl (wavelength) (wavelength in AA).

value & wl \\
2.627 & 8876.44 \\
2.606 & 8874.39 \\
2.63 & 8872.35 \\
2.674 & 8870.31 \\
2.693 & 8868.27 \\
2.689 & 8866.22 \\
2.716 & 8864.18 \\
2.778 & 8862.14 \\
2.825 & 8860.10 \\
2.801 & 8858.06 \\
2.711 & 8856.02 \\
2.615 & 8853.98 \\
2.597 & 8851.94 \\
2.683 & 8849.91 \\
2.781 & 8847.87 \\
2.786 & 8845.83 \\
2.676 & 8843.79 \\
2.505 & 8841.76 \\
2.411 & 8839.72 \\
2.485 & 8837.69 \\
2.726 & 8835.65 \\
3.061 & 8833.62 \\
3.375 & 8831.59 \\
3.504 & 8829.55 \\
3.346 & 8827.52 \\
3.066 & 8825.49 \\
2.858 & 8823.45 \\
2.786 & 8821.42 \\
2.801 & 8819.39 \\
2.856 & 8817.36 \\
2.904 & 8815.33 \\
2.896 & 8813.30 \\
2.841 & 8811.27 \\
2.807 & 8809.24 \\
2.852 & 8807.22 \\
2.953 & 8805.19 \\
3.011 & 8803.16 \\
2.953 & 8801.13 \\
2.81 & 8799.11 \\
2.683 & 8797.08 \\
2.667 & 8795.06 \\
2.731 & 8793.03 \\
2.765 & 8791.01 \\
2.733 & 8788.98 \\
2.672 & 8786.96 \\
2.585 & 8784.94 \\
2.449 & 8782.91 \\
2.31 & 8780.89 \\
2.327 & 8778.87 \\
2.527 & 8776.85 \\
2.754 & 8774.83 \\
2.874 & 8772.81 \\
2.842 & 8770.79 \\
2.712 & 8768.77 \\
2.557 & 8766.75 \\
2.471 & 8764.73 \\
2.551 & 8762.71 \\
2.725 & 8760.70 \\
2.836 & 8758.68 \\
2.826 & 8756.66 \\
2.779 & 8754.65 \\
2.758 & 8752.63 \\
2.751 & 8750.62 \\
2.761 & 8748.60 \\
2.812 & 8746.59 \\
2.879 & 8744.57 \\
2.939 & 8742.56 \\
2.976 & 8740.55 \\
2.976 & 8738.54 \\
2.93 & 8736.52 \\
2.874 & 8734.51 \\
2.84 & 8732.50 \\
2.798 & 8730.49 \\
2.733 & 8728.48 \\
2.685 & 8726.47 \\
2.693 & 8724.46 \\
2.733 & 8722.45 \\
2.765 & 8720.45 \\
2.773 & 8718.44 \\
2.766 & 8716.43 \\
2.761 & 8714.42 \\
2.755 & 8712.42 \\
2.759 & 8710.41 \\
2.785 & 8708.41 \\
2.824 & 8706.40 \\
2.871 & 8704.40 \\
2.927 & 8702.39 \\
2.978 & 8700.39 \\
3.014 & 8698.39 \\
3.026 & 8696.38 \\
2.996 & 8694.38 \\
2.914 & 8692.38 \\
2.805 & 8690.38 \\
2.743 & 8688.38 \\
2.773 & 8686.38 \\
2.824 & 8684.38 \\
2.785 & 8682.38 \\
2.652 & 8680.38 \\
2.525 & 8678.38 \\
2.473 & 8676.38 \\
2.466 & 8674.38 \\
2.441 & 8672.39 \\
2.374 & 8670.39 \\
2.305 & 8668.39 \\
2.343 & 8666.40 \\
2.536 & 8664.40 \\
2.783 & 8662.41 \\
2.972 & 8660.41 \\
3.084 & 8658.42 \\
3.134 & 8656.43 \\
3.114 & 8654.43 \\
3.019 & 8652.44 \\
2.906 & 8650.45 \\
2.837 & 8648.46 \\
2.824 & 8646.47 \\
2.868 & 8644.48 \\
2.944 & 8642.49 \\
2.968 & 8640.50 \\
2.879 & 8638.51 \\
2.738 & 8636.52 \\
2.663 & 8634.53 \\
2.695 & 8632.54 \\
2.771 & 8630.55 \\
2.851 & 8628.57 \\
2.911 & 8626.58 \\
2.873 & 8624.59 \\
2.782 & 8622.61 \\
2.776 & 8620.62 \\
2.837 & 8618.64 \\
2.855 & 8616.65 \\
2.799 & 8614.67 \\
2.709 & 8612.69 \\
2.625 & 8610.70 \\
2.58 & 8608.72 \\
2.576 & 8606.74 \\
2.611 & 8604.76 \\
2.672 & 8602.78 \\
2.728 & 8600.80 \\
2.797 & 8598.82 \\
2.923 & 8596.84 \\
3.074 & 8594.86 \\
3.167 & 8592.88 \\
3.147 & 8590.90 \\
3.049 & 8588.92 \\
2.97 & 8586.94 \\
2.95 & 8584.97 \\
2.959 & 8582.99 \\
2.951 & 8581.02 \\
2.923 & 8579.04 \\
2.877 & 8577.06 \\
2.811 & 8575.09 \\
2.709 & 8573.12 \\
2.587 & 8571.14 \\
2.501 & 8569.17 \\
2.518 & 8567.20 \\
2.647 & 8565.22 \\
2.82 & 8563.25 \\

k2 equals -0.035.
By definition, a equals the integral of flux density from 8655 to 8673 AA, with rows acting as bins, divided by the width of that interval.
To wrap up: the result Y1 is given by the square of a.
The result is 7.17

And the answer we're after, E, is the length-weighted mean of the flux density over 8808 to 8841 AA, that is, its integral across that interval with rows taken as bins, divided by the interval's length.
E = 2.92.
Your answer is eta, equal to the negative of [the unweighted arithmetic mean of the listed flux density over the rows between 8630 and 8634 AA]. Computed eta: -2.73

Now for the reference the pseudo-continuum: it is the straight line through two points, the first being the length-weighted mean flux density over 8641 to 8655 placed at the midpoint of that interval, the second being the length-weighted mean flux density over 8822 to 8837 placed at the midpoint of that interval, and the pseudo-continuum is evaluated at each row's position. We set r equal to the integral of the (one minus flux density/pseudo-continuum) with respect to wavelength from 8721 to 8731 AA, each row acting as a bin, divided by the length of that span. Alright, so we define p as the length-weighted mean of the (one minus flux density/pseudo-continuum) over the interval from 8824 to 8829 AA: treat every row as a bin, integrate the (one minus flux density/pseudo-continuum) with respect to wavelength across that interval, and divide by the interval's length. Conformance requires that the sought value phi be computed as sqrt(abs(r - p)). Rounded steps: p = -0.031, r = 0.09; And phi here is 0.35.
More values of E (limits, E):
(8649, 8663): 3.00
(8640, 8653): 2.90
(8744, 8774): 2.74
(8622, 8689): 2.76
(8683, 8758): 2.83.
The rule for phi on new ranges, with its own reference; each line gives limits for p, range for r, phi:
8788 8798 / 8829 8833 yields 0.46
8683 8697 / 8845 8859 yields 0.31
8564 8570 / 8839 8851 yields 0.23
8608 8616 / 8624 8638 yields 0.17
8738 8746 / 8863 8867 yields 0.33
